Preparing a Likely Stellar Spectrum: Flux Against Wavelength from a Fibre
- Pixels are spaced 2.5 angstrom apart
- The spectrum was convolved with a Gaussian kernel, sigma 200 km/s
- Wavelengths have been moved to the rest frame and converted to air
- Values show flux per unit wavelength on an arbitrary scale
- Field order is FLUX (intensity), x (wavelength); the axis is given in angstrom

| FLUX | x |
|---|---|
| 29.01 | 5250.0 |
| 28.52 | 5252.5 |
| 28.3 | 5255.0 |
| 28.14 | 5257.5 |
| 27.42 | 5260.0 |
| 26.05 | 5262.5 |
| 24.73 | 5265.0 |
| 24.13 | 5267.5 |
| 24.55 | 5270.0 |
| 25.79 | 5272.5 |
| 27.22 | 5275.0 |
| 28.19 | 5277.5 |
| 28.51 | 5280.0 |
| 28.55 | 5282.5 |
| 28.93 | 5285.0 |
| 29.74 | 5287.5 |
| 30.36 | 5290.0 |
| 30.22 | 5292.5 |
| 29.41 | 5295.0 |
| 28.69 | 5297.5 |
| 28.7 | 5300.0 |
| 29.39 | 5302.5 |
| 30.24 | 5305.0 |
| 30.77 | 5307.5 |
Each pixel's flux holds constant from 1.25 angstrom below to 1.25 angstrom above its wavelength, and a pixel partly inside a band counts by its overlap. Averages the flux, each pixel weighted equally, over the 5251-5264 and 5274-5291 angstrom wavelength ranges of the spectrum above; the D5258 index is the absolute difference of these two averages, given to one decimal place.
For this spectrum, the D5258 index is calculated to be 1.1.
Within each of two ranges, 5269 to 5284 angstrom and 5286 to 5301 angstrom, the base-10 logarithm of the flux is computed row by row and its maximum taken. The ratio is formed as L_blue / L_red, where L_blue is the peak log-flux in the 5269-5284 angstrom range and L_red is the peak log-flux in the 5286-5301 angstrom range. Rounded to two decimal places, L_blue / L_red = 0.98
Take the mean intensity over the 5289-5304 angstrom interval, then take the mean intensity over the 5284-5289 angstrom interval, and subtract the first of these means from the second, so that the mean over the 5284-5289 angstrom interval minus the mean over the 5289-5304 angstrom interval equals 0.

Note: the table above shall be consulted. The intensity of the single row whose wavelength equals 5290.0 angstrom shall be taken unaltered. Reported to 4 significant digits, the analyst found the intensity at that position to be 30.36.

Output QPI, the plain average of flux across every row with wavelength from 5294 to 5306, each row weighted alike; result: 29.3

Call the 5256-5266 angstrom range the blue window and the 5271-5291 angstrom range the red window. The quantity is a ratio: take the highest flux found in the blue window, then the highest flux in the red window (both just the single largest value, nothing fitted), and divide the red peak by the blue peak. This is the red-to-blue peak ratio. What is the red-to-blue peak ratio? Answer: 1.08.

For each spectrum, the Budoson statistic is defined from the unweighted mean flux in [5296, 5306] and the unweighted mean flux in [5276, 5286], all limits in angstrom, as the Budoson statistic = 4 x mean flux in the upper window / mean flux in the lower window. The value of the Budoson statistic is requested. 4.10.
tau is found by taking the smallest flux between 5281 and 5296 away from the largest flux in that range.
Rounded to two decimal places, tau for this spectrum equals 1.81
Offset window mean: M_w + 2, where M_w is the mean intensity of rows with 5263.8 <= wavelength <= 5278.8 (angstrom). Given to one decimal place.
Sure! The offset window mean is 27.8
